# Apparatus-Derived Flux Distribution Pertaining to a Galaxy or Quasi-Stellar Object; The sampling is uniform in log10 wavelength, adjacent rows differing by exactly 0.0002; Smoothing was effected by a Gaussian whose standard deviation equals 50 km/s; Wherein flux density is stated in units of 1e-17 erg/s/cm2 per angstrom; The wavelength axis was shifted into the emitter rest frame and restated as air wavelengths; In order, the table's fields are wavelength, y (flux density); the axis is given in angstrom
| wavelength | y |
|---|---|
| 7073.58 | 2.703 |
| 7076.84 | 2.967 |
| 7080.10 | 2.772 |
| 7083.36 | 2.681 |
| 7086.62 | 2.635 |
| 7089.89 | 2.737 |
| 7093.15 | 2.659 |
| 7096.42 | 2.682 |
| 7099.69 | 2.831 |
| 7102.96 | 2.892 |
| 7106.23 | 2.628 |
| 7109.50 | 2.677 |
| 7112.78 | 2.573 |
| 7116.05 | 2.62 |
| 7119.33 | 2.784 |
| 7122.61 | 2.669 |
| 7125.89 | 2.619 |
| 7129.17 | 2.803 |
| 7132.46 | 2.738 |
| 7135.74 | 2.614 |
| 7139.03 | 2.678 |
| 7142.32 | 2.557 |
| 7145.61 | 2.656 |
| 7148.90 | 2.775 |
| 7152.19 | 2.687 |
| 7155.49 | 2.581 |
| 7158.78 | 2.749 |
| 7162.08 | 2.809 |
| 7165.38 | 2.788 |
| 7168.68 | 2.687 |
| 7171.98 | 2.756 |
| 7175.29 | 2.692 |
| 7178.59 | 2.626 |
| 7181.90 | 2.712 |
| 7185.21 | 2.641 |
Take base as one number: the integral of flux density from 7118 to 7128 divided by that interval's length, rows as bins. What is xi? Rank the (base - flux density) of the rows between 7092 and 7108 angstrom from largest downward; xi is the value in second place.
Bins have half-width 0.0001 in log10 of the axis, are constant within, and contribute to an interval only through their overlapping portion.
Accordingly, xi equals 0.035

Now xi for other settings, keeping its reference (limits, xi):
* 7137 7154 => 0.038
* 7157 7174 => -0.055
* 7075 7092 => 0.013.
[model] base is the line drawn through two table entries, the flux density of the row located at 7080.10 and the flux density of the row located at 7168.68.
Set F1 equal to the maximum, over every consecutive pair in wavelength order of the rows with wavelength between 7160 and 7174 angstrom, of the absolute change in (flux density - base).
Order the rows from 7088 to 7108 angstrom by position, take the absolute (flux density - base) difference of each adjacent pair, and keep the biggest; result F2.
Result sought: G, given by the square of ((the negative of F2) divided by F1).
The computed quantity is 7.1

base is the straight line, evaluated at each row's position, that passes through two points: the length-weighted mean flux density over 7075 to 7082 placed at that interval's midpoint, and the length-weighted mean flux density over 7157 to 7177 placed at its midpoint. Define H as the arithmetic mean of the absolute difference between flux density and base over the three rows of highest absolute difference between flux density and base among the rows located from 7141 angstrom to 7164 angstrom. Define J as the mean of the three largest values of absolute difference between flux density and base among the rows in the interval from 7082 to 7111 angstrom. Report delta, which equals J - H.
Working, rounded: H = 0.172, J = 0.195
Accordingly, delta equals 0.02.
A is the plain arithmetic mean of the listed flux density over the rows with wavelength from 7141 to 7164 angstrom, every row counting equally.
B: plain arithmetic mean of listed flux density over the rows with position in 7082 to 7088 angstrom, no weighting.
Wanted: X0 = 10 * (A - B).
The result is 0.3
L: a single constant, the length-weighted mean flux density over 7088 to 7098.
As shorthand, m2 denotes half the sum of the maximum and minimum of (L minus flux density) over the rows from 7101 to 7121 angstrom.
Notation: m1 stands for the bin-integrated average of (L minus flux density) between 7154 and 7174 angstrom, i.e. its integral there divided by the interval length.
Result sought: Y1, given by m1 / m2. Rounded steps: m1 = -0.038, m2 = -0.04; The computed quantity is 1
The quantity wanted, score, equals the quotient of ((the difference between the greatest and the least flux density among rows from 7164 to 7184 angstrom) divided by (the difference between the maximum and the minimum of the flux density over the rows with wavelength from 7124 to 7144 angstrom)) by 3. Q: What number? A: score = 0.22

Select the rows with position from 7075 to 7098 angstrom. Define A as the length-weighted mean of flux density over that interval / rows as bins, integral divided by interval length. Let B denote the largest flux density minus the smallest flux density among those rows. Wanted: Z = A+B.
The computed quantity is 3.06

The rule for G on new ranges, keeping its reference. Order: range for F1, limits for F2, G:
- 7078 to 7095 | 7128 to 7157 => 1.3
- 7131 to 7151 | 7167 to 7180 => 0.3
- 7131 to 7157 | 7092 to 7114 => 4.6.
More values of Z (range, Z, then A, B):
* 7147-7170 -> 2.95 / 2.73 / 0.23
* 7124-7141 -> 2.88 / 2.69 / 0.19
